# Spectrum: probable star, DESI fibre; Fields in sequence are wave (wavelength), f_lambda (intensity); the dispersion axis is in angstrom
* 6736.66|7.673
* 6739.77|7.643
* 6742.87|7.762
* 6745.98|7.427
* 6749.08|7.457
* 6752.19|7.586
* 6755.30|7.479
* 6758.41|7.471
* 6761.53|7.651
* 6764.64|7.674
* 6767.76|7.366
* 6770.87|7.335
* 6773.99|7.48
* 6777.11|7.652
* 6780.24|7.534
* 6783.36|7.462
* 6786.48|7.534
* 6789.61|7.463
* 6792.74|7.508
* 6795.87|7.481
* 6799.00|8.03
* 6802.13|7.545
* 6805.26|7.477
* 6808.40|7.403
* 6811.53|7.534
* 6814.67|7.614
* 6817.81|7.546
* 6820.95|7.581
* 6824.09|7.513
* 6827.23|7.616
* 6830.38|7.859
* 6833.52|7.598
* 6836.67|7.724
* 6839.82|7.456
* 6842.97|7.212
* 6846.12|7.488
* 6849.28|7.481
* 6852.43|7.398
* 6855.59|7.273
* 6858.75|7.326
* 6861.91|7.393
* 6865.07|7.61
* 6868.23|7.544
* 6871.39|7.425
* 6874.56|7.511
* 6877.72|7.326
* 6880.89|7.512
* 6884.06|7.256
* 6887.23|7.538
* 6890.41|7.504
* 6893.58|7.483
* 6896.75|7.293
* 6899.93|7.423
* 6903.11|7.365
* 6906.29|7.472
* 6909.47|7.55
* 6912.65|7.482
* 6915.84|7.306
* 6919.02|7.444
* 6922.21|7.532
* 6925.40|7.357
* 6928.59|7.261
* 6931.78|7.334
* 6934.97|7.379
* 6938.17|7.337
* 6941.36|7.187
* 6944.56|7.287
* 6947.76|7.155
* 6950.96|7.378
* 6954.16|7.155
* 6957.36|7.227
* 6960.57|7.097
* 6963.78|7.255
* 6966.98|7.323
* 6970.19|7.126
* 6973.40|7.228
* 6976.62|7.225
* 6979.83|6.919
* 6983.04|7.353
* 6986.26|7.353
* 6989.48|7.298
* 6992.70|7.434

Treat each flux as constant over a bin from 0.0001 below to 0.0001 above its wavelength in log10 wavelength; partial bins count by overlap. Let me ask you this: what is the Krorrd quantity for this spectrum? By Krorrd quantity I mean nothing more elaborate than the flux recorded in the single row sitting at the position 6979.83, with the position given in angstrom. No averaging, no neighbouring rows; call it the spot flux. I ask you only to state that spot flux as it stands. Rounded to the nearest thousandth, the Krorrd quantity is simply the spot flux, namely 6.919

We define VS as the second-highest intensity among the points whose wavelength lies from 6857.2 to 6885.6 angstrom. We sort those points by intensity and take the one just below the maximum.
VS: 7.544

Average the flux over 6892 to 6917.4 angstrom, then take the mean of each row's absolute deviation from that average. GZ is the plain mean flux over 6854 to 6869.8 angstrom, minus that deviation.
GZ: 7.35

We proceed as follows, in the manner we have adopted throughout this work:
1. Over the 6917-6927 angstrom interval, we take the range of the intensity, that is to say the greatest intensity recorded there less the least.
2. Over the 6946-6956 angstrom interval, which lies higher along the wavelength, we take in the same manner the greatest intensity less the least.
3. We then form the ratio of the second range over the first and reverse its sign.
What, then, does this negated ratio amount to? -1.3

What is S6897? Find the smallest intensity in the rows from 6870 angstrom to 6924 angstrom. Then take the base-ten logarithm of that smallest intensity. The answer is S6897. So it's 0.861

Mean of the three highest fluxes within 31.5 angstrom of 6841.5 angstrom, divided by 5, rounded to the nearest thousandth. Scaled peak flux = 1.547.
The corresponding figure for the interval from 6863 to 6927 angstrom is 1.514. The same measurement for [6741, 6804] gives 1.564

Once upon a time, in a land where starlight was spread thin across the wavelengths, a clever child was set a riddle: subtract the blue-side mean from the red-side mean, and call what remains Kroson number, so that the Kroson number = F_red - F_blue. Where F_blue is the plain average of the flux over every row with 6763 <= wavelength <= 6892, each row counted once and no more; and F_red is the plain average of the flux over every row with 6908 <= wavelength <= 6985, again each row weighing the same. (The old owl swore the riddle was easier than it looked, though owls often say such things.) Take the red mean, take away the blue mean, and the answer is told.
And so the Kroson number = -0.22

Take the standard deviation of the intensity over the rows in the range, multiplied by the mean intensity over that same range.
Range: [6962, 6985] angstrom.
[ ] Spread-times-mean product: 1.0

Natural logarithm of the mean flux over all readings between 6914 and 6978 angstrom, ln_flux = 1.99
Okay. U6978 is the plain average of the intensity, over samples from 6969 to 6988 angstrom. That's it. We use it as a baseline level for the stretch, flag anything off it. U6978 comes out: 7.20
